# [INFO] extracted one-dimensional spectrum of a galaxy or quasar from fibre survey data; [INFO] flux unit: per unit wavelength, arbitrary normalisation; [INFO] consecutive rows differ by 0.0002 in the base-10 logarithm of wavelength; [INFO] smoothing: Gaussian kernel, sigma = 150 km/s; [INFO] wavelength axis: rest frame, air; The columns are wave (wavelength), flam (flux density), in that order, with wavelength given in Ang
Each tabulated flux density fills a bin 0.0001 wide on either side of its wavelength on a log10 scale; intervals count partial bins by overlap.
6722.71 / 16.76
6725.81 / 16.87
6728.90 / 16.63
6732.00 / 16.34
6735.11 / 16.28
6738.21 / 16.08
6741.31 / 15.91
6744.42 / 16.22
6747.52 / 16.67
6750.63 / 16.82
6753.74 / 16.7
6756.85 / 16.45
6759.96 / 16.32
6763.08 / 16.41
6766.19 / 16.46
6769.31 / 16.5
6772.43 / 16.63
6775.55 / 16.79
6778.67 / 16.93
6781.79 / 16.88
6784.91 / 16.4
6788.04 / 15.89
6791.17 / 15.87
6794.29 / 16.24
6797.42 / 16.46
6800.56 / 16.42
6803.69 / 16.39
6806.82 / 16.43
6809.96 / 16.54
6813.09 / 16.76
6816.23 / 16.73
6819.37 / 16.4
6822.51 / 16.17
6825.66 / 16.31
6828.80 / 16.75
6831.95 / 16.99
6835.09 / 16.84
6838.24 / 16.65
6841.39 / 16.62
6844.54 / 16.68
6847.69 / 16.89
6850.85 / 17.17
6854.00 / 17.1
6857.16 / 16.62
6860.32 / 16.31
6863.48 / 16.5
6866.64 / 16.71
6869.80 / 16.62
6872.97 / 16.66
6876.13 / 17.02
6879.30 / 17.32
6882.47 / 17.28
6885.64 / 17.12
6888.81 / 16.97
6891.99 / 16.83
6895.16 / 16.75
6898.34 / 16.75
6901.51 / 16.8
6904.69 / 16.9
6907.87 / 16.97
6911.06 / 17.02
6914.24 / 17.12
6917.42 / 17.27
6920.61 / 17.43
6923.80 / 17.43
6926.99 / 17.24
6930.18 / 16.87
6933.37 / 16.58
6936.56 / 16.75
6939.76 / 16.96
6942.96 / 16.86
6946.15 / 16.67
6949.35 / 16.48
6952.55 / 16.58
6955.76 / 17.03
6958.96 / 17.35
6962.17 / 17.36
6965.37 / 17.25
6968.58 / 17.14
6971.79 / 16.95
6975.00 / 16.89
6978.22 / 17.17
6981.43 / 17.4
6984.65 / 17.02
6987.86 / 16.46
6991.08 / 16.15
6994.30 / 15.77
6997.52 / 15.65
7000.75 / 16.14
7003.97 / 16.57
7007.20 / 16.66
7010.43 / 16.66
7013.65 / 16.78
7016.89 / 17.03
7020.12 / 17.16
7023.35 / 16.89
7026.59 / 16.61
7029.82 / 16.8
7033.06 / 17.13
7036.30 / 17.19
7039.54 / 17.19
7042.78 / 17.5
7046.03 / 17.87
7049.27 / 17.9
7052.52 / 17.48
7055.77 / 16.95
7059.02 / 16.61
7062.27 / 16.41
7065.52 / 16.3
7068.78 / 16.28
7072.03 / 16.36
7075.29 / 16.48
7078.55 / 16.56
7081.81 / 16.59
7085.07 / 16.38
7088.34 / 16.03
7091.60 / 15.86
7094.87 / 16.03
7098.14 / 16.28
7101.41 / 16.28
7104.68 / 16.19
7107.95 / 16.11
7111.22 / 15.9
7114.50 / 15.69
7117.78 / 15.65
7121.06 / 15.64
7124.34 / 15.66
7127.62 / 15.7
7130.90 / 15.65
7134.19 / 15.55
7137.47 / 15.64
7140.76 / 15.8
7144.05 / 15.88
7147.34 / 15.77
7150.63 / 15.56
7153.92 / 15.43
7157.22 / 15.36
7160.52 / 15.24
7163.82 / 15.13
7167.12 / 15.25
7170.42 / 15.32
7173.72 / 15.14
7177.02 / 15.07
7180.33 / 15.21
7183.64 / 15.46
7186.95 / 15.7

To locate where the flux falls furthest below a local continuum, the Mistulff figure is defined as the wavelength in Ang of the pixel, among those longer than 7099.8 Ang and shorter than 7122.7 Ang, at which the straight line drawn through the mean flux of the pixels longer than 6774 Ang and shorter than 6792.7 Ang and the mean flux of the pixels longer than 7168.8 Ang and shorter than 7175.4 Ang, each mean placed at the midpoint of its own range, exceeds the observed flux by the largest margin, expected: 7117.78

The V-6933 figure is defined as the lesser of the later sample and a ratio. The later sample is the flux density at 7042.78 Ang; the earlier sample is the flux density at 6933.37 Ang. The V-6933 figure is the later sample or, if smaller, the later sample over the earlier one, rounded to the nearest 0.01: 1.06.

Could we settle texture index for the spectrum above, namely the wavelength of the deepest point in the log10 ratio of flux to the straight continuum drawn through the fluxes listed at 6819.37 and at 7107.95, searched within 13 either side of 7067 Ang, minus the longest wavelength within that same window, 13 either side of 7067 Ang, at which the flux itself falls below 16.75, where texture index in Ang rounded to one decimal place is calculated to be -9.8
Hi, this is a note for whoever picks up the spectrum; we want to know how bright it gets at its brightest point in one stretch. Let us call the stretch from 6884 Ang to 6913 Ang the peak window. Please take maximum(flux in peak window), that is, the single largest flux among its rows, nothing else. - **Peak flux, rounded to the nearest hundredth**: 17.12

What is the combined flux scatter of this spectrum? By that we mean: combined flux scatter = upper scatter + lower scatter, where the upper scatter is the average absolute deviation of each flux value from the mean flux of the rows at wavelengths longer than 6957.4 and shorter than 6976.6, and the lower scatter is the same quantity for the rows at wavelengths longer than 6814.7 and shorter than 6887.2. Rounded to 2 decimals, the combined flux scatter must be 0.42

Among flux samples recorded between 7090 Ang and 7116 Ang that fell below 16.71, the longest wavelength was 7114.50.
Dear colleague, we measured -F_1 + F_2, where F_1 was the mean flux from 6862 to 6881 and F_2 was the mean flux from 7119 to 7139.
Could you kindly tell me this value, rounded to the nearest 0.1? -1.2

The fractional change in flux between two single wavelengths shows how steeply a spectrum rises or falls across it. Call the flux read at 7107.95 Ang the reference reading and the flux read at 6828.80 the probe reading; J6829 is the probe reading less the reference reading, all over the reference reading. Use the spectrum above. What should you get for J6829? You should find 0.04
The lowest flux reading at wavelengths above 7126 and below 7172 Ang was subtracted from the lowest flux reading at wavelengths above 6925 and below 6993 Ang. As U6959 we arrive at 1.02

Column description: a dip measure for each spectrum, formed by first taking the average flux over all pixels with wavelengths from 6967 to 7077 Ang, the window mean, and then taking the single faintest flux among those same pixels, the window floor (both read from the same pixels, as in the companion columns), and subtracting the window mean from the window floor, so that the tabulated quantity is -1.16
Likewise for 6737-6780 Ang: -0.58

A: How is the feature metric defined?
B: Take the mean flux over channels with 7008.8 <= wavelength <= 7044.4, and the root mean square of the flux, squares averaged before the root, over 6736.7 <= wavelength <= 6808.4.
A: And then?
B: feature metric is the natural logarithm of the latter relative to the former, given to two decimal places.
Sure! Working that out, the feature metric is -0.03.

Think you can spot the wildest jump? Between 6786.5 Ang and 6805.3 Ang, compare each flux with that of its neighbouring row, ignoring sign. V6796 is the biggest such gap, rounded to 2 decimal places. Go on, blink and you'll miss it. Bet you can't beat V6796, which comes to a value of 0.37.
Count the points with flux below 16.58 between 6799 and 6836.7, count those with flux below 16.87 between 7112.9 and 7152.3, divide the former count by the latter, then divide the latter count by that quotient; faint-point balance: 21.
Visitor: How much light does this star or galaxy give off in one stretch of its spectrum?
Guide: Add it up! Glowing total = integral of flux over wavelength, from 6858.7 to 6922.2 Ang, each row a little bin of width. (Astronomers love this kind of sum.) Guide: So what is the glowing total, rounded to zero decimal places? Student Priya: 1074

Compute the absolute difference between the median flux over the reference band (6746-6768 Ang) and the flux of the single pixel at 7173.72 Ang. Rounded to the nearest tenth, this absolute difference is 1.3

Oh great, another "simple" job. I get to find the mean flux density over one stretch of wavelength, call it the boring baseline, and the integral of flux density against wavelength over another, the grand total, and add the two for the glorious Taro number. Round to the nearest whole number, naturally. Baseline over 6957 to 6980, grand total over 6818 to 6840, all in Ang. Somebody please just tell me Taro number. 382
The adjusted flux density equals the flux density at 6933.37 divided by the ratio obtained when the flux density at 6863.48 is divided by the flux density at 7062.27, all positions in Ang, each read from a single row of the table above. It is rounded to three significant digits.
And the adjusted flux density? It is 16.5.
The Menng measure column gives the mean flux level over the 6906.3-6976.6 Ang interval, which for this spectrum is 17.0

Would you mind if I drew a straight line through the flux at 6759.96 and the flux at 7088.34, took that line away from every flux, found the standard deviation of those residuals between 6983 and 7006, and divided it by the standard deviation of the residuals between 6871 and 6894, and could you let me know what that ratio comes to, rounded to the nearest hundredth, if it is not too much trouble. 1.99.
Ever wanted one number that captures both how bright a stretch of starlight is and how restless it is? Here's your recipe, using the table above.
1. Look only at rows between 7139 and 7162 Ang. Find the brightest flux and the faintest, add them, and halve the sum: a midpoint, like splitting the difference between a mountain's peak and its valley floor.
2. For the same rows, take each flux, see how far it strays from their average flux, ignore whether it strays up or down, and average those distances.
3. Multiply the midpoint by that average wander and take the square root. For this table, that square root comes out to 1.79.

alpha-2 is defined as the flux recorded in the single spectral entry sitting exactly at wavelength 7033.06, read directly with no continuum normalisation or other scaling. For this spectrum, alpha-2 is 17.13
